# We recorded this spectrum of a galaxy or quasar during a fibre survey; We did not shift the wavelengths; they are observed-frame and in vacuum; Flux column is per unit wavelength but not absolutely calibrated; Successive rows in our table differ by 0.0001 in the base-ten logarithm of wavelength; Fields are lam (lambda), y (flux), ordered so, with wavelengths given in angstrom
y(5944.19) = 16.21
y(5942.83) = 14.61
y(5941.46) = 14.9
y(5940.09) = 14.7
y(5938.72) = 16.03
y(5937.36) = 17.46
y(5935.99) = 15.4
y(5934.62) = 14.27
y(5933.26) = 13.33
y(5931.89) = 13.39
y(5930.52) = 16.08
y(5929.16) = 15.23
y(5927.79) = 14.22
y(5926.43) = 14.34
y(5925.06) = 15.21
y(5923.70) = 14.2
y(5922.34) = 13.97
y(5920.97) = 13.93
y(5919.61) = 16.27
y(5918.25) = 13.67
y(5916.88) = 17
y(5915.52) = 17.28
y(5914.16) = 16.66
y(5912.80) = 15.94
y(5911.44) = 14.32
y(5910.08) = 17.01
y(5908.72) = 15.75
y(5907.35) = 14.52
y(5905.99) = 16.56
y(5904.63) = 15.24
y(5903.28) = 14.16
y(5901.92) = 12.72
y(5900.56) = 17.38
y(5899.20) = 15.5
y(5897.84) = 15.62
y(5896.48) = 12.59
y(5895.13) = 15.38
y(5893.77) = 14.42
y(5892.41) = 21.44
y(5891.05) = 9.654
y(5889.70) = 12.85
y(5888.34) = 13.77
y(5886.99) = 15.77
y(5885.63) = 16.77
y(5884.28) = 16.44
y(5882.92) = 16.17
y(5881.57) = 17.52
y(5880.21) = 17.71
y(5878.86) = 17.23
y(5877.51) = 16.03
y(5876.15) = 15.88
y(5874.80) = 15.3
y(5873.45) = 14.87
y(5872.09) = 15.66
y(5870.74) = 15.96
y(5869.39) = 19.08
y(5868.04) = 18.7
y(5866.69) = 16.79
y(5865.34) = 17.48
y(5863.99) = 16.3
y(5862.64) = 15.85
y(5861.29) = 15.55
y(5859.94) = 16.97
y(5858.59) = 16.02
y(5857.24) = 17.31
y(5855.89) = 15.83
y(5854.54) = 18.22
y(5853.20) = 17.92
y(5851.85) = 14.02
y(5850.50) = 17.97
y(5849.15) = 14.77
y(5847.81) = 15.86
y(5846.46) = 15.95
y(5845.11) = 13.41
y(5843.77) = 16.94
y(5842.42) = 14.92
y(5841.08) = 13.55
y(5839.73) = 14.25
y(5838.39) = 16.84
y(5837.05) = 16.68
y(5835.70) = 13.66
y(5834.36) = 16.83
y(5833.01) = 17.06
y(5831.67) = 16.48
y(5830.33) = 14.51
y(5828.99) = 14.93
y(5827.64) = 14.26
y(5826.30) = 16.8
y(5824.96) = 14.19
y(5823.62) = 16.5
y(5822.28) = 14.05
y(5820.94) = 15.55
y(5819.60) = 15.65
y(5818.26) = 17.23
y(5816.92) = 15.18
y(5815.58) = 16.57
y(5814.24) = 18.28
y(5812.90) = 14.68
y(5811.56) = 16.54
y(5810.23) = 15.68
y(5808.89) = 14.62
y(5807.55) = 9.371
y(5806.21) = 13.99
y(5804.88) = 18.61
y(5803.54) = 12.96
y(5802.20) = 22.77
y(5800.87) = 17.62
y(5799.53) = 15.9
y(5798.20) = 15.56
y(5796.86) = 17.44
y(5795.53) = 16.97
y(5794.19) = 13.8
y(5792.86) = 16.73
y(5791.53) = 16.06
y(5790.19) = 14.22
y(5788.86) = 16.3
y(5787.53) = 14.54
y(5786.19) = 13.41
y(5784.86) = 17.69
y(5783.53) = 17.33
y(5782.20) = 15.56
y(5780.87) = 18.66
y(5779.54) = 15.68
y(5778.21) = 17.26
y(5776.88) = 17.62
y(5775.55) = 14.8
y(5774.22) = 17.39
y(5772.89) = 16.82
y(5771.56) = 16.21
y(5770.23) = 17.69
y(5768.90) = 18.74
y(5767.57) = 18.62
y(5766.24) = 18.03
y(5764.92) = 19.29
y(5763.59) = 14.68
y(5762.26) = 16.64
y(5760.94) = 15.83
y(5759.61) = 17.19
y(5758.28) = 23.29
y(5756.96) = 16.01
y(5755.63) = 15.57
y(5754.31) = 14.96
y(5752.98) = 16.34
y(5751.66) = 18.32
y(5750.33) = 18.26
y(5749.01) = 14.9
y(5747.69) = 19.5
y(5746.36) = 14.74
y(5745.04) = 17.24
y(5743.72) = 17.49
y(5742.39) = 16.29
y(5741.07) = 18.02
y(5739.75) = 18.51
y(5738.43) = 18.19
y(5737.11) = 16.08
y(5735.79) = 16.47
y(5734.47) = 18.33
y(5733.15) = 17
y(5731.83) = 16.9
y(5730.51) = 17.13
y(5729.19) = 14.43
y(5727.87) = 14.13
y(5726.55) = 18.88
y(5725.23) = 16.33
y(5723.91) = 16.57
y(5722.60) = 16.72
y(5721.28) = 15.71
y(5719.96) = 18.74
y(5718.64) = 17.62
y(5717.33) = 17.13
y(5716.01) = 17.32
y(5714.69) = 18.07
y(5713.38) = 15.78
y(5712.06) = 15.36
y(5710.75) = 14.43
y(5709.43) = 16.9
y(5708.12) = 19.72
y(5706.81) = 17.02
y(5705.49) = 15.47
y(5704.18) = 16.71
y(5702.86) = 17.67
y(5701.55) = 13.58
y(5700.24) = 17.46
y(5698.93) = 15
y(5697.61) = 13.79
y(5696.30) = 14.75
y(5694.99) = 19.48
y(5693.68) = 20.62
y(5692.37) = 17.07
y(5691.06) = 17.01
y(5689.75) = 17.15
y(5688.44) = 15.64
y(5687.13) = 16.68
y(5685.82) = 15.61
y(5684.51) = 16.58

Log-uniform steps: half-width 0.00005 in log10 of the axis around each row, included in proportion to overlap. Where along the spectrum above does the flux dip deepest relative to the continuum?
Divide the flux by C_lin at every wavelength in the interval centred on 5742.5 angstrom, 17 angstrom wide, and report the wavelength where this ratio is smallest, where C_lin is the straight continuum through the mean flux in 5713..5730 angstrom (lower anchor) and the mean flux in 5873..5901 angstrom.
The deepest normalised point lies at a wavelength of 5746.36 angstrom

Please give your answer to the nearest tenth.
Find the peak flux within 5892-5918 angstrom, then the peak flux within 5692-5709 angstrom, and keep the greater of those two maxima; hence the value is 21.4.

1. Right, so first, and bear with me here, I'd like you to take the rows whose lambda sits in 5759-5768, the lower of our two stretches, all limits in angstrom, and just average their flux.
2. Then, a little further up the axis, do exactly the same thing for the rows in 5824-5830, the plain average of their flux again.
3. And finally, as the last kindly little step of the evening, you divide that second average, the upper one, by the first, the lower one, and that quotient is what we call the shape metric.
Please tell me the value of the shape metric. 0.88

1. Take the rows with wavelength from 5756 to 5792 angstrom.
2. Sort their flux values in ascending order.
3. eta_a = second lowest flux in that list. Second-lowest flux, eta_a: 14.22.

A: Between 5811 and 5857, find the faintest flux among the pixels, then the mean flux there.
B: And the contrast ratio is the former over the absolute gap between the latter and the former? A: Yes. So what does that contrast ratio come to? 5.7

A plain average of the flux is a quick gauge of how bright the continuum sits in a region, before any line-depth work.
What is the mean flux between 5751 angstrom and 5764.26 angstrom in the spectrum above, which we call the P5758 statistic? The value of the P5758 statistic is 16.9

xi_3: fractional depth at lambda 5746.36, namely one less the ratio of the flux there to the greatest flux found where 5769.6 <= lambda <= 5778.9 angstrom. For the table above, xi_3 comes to 0.17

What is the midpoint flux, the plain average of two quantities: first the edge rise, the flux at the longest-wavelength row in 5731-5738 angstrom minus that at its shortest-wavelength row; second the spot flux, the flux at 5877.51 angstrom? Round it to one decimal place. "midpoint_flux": 7.6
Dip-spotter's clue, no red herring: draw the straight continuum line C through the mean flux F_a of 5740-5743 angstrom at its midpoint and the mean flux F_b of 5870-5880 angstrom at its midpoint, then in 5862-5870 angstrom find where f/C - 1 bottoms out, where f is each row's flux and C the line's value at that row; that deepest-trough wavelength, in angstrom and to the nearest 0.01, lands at 5862.64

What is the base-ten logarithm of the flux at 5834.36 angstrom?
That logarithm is 1.226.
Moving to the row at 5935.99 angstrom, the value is 1.188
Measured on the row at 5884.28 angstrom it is 1.216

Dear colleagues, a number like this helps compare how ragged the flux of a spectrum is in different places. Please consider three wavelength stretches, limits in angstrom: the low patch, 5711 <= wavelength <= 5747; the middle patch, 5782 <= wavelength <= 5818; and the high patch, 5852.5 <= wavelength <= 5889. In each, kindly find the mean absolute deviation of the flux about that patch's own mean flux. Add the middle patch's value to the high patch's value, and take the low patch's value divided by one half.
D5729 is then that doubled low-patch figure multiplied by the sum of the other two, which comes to 5.4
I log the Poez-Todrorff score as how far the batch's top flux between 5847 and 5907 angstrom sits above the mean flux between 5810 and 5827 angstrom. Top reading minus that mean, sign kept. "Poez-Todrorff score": 5.5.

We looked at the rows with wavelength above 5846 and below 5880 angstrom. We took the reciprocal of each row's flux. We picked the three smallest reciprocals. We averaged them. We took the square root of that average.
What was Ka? 0.231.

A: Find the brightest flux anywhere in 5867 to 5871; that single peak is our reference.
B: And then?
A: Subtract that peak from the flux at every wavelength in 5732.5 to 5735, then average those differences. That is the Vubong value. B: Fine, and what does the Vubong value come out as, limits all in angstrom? -1.4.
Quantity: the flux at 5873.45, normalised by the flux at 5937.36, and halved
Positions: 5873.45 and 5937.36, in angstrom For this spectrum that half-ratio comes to 0.43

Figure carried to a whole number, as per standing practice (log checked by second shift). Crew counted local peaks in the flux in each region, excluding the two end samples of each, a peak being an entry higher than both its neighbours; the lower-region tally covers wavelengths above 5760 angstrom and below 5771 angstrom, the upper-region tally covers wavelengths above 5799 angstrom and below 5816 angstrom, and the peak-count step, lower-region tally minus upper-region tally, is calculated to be -1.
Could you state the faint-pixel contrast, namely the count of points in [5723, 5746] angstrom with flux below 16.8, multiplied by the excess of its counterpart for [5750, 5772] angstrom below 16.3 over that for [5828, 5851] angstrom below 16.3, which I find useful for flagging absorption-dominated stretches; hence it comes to -28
